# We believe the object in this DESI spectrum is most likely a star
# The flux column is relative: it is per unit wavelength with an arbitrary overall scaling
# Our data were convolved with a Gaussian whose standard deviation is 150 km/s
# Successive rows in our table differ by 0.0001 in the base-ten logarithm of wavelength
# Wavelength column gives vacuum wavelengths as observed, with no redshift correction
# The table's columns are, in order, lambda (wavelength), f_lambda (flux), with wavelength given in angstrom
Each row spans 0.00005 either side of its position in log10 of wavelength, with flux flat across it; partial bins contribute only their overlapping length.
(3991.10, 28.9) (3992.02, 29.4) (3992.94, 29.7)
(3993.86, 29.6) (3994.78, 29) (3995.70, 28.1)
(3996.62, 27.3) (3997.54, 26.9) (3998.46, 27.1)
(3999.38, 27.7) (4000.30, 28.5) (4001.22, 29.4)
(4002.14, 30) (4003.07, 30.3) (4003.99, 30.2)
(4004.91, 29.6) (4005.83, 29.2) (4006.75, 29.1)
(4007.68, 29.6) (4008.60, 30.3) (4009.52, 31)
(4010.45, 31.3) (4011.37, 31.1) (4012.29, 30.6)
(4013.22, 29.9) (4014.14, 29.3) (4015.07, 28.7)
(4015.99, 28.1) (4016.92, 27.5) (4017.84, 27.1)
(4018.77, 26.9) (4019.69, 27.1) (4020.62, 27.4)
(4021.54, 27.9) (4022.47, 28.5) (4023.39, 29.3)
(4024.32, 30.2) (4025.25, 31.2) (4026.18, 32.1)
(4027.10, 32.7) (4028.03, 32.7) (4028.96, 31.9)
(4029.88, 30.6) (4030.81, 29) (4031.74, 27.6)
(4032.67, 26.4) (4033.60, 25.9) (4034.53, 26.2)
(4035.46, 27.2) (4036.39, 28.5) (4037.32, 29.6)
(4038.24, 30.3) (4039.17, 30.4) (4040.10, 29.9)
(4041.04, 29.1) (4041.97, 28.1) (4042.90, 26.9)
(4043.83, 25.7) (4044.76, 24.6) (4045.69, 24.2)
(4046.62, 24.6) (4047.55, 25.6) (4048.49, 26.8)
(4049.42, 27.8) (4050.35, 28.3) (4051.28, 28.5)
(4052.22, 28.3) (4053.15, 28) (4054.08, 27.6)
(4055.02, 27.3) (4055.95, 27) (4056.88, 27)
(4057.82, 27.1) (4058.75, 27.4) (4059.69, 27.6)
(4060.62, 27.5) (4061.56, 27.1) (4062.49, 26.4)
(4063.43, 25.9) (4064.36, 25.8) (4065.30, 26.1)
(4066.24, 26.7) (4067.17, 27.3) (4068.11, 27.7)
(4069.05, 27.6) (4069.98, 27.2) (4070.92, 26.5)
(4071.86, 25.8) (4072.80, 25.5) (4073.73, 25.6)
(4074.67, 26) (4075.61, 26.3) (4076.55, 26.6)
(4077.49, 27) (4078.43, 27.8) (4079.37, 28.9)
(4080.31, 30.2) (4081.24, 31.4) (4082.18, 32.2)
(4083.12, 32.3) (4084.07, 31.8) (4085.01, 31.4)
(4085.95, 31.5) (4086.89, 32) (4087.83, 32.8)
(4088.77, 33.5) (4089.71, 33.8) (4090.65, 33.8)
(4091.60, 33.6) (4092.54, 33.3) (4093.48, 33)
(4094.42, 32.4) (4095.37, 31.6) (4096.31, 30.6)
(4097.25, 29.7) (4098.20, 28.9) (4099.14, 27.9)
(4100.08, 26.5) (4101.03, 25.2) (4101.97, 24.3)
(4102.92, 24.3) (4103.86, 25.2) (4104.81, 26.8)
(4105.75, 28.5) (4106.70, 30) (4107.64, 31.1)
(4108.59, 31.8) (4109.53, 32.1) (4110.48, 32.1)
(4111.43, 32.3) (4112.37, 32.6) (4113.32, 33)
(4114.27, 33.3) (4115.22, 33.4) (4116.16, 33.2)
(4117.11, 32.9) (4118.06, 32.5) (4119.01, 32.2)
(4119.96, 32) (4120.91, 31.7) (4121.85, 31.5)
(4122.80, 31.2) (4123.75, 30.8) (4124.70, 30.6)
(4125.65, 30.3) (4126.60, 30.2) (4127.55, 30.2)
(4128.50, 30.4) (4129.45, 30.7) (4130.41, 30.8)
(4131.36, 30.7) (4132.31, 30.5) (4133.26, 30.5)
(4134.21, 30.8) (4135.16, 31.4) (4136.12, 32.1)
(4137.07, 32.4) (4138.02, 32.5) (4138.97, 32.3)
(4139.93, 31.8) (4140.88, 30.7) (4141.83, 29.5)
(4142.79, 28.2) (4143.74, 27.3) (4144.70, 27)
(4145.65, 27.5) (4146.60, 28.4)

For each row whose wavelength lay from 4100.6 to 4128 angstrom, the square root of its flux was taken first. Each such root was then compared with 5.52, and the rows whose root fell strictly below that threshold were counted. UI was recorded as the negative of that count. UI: -10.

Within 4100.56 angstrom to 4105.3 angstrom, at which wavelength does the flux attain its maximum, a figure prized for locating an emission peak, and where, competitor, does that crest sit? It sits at 4104.81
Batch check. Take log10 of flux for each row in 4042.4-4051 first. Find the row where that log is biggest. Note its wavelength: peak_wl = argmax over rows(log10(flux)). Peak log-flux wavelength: 4050.35 angstrom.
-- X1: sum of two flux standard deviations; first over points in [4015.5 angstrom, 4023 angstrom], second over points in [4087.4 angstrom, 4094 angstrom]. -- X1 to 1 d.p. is 0.9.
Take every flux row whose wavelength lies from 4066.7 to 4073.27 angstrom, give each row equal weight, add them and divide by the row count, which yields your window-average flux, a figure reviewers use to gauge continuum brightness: 27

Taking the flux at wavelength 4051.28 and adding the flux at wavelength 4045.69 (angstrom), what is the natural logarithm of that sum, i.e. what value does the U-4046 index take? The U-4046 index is 3.96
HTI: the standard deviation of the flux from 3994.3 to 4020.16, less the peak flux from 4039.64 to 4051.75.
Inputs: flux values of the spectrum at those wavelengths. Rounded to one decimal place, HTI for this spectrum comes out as -28.5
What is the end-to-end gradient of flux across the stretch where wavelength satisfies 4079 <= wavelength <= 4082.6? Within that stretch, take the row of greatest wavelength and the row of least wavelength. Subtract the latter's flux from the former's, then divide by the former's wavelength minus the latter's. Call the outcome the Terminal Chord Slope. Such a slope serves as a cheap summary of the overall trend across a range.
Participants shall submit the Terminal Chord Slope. 1.2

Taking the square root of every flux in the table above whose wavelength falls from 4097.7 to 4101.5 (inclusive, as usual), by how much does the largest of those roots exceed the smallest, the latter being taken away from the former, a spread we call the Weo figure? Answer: 0.36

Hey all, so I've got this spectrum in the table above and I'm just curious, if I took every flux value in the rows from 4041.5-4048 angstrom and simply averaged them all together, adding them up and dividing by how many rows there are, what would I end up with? 25.7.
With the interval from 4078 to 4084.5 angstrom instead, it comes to 30.7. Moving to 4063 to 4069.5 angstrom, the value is 26.7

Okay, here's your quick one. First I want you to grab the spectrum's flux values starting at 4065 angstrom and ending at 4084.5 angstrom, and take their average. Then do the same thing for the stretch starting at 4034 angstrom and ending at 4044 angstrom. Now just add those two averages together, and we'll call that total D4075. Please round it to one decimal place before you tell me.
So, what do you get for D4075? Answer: 56.3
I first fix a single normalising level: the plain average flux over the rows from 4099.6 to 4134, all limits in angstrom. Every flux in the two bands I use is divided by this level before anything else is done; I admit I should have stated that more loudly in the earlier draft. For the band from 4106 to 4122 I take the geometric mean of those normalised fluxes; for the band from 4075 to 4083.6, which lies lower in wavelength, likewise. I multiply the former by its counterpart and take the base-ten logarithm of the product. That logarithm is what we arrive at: 0.01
